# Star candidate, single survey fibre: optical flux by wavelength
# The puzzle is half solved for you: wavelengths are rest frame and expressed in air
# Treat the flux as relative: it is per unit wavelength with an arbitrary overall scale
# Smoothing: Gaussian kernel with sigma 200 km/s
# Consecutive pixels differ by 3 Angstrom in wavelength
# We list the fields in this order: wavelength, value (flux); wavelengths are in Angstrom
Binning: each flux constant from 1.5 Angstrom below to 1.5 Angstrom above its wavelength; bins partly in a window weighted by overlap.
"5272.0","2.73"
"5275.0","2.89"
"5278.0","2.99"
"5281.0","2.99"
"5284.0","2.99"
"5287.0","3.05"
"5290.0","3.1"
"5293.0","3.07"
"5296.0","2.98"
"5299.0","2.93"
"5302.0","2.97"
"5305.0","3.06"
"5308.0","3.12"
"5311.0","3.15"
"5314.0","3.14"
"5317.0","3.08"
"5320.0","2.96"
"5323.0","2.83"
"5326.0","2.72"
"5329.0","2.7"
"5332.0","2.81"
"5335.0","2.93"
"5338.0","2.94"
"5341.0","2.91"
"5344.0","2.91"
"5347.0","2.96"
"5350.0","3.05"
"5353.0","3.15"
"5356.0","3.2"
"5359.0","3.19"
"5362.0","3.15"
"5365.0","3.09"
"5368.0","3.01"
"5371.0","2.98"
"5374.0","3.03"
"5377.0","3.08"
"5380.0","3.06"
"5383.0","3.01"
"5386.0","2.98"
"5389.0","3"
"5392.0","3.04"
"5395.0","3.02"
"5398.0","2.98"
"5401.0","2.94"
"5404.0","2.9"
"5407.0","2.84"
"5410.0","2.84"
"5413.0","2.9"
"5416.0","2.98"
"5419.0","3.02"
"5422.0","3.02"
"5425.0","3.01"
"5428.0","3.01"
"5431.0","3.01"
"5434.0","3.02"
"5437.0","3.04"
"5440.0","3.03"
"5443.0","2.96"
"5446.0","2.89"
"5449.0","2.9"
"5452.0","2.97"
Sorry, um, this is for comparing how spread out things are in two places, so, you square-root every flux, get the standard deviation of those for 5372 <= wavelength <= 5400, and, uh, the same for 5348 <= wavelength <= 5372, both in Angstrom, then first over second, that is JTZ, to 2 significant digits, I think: 0.42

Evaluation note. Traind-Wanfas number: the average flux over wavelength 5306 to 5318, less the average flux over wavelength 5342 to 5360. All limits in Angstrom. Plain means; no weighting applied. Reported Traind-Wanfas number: 0.05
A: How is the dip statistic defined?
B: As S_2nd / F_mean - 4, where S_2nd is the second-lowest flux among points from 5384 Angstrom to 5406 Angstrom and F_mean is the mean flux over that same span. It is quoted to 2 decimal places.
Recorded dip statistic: -3.01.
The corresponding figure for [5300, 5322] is -3.03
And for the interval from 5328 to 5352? -3.03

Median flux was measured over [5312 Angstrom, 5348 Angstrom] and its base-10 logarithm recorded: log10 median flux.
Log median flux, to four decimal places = 0.4654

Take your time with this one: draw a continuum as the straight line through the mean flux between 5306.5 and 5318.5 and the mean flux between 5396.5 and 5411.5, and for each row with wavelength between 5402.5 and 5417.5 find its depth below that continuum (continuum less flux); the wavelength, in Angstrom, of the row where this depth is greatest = 5407.0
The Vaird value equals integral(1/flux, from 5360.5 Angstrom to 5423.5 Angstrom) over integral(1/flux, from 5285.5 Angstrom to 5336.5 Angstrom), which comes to 1.23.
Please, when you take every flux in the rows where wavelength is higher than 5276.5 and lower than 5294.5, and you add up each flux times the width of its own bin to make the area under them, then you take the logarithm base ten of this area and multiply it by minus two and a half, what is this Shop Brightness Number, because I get -4.34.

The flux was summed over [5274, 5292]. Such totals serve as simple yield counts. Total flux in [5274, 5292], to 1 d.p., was 18.0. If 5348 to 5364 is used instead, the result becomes 15.7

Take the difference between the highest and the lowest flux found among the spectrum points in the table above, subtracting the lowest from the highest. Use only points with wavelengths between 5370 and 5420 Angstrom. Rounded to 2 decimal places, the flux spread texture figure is 0.24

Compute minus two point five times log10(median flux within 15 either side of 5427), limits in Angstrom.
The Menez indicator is -1.20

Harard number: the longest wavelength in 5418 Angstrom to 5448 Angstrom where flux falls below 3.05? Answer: 5446.0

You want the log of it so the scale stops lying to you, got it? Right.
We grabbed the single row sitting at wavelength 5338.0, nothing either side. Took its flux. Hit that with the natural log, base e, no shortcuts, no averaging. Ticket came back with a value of 1.078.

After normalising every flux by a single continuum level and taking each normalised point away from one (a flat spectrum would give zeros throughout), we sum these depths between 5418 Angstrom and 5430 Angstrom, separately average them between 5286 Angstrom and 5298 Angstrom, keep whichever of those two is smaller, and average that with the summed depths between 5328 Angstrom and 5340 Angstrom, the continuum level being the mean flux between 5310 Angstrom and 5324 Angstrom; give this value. 0.12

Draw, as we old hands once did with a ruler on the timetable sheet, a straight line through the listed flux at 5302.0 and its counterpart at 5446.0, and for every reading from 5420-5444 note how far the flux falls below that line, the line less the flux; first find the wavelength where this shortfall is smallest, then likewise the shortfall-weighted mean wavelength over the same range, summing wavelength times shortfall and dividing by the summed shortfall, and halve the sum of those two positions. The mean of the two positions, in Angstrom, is 5434.7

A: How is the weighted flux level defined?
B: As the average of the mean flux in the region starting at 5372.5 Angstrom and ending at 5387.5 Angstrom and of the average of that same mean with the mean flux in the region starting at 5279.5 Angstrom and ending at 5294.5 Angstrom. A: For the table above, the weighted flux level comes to 3.03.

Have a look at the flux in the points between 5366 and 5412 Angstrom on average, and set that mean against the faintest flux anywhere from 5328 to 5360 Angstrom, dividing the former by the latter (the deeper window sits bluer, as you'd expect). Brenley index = 1.10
